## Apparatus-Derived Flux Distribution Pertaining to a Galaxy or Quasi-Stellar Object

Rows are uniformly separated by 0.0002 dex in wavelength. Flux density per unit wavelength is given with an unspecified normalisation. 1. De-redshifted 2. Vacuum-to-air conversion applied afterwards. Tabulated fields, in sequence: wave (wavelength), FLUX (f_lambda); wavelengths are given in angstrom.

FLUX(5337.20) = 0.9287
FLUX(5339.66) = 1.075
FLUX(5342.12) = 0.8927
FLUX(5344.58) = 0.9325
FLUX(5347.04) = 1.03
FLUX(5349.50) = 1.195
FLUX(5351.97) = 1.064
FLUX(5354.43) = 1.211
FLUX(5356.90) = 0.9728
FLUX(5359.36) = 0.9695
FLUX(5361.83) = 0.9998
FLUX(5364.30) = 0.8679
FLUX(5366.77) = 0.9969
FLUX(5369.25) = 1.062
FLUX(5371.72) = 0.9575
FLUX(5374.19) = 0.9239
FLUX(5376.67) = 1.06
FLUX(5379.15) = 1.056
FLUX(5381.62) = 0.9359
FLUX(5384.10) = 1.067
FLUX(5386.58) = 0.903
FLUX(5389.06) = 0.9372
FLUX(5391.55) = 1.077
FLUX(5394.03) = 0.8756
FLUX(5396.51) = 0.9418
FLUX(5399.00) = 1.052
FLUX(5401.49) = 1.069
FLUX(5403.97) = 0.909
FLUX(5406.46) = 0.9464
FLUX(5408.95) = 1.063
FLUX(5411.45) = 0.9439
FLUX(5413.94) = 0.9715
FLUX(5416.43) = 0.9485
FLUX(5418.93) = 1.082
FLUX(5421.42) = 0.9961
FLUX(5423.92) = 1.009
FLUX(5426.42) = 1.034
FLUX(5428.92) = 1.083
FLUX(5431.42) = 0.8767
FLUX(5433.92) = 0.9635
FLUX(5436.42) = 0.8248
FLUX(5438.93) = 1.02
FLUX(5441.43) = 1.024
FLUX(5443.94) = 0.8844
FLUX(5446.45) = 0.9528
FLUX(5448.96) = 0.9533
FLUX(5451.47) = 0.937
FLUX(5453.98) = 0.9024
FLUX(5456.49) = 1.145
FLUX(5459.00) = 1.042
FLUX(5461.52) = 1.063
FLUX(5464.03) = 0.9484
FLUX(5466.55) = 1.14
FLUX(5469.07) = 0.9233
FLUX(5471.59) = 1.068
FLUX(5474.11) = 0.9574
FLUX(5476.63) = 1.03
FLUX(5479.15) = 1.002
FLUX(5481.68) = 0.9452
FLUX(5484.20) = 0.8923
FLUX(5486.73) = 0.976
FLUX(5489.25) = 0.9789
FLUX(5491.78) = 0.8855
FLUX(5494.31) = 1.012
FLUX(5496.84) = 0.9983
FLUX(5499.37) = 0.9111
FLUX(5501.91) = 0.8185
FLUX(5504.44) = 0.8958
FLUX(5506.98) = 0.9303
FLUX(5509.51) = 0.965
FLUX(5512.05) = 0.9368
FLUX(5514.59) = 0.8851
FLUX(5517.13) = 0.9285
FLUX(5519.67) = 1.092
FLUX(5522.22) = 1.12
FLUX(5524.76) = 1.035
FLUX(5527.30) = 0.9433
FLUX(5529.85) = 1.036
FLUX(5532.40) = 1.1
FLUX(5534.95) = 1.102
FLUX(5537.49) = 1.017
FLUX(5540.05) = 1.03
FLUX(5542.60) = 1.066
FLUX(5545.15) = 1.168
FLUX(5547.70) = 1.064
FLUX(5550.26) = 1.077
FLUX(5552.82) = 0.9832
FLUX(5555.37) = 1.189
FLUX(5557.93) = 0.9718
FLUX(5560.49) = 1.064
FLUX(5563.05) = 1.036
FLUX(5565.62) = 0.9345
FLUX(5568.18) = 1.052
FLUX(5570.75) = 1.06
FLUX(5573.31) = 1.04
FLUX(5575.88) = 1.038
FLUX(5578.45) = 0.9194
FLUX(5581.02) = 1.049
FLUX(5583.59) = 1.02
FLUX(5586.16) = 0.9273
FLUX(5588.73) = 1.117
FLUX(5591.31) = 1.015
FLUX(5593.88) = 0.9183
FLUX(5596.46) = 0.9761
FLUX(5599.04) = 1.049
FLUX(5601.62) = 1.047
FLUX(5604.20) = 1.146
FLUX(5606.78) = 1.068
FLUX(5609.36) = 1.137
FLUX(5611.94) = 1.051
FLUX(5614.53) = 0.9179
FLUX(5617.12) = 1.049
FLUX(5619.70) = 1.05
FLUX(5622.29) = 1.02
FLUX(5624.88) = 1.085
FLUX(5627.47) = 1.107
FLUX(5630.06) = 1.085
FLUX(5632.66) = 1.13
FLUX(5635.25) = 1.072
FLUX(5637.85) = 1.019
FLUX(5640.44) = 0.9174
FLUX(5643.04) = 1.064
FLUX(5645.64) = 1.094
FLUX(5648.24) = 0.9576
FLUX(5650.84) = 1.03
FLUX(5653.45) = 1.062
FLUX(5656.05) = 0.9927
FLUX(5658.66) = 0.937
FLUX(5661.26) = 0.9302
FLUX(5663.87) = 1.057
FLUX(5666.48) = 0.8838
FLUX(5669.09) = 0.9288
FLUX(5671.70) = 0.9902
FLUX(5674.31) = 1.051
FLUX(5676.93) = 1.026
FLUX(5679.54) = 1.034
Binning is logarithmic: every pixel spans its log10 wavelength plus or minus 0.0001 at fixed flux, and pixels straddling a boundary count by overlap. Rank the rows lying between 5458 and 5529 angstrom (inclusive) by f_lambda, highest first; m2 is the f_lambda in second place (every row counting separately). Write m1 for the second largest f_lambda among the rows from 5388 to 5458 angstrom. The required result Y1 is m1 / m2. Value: 0.97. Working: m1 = 1.083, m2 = 1.12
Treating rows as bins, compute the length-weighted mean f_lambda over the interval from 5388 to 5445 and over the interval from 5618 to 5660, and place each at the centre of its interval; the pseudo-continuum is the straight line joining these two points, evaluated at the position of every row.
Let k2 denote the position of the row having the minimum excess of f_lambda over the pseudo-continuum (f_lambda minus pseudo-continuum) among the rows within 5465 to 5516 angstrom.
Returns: 5501.91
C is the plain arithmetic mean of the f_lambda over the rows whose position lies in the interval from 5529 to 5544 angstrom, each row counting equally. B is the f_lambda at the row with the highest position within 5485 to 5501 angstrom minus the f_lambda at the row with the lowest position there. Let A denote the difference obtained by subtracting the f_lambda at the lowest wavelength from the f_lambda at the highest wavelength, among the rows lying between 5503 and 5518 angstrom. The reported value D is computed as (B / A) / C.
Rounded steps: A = 0.03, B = -0.06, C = 1.06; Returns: -1.9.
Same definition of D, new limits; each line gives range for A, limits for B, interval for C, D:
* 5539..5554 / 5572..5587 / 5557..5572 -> 2.4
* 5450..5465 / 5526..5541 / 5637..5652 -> 7.5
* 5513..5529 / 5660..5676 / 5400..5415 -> 2.1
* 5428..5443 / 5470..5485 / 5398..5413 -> 3.0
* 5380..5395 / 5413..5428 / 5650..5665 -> -1.0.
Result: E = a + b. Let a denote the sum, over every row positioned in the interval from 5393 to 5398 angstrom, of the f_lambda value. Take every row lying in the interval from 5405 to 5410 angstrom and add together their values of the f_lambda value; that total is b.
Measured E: 3.83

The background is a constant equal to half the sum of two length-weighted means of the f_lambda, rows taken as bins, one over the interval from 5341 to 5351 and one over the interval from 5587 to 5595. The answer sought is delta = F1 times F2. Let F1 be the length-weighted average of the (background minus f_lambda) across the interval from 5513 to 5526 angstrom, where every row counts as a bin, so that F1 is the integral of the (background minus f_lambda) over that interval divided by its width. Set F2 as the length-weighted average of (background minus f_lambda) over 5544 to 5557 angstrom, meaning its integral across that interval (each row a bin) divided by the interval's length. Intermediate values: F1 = 0.004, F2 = -0.08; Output -0.0003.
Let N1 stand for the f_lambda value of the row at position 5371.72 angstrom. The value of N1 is 0.9575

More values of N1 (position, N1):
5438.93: 1.02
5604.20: 1.146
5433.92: 0.9635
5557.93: 0.9718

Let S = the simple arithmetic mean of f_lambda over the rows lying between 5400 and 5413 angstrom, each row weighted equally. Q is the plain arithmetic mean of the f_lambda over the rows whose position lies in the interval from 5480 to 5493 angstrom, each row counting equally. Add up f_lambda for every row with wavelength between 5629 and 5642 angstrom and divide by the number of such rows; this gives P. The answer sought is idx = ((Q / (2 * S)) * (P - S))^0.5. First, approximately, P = 1.04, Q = 0.94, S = 0.99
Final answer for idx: 0.17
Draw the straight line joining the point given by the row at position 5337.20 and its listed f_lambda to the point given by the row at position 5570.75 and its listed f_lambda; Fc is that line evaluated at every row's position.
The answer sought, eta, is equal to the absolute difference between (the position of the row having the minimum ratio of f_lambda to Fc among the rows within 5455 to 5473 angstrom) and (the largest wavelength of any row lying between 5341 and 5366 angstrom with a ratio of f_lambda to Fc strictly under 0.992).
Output 104.8 angstrom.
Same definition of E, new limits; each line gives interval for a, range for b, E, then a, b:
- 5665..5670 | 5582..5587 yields 3.76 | 1.81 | 1.95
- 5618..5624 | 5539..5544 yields 4.17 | 2.07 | 2.10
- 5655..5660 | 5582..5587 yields 3.88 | 1.93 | 1.95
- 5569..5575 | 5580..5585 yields 4.17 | 2.10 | 2.07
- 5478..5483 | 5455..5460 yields 4.13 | 1.95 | 2.19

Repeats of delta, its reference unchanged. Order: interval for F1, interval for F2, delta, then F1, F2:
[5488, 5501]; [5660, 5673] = 0.0035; 0.061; 0.06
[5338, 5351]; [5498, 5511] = -0.0009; -0.008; 0.11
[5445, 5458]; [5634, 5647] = -0.0007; 0.037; -0.02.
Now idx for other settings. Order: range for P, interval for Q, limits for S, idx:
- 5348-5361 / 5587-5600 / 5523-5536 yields 0.14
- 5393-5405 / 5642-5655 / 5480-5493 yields 0.14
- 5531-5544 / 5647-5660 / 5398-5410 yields 0.17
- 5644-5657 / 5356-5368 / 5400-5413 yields 0.14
